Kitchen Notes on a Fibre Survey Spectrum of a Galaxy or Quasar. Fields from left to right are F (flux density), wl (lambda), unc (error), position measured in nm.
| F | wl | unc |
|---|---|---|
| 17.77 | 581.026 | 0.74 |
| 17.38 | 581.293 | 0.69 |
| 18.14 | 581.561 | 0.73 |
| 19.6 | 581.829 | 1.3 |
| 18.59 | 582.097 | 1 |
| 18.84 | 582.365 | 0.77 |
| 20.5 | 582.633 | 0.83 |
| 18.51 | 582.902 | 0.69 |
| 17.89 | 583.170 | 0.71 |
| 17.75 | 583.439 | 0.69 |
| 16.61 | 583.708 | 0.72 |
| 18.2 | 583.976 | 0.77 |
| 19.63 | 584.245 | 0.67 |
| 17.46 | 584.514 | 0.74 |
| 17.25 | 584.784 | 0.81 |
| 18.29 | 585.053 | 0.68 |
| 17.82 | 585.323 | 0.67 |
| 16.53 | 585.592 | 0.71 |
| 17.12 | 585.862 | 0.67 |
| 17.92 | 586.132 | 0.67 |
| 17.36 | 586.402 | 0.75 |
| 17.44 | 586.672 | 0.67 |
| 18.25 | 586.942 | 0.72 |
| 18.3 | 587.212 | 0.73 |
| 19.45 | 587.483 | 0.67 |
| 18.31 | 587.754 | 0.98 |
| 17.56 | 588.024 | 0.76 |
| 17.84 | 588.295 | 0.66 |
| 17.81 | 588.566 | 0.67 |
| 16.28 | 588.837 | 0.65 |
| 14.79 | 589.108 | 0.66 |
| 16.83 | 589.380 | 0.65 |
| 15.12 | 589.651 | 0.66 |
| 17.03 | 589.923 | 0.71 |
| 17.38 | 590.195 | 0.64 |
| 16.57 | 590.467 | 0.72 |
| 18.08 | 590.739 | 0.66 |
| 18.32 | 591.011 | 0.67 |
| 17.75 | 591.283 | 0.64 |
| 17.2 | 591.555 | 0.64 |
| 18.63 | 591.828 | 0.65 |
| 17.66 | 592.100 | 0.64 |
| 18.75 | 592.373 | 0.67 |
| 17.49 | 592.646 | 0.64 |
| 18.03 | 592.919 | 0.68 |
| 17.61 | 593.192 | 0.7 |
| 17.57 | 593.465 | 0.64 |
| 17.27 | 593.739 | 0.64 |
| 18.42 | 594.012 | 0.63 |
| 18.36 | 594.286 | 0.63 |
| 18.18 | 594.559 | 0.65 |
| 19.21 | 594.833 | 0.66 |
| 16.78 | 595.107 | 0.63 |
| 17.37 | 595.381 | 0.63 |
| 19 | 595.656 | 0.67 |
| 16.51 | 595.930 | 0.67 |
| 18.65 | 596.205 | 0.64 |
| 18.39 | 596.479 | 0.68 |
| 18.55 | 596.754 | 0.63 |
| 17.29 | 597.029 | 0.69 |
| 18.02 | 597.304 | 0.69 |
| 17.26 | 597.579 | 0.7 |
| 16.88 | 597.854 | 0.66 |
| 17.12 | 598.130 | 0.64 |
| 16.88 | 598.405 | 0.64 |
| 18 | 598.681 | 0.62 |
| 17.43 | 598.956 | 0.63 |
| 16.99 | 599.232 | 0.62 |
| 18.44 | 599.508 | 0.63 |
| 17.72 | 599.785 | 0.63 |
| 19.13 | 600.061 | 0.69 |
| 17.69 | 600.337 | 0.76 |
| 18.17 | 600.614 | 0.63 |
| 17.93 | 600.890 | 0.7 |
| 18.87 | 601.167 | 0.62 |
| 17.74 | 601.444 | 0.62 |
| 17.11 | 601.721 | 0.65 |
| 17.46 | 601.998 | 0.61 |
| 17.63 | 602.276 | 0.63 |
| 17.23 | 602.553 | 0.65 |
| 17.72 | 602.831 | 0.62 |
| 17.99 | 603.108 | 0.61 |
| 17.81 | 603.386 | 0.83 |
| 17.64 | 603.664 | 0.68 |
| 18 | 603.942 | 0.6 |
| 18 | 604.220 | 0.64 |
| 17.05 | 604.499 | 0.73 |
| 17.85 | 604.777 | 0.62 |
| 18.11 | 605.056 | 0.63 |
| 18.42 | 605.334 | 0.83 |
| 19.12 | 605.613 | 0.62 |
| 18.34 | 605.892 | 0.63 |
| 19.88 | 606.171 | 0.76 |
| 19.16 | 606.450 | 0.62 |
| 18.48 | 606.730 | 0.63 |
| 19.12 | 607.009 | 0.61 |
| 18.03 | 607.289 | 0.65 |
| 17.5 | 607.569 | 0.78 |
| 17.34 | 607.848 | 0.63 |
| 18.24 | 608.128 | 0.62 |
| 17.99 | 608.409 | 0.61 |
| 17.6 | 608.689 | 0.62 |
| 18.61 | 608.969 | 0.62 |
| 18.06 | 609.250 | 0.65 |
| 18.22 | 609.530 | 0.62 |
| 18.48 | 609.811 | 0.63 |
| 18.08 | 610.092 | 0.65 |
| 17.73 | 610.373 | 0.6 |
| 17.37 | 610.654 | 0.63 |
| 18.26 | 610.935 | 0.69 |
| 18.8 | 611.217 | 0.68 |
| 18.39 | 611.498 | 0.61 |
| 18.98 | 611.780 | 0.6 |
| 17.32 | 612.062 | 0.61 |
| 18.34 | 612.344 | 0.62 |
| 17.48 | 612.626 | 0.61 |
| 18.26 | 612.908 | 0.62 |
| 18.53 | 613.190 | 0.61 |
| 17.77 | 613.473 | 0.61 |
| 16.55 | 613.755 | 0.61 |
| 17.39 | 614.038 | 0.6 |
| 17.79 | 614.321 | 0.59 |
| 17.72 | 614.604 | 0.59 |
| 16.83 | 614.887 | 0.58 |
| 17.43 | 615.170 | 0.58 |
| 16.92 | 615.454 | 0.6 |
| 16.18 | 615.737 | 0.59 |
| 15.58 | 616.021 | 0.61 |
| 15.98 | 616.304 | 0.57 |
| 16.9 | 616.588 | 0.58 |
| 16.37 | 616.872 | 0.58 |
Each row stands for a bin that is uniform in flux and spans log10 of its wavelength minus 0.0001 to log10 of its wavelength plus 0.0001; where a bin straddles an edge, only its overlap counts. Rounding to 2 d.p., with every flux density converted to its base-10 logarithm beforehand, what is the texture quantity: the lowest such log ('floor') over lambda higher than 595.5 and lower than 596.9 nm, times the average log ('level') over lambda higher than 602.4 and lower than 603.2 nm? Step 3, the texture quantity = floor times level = 1.52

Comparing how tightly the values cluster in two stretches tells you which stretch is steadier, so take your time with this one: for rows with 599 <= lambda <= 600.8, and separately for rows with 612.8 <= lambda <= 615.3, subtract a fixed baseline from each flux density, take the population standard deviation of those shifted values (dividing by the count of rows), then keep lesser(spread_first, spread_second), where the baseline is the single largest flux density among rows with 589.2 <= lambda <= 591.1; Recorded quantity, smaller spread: 0.59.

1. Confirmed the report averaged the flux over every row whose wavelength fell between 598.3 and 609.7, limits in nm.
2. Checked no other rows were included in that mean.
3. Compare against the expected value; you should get 18.0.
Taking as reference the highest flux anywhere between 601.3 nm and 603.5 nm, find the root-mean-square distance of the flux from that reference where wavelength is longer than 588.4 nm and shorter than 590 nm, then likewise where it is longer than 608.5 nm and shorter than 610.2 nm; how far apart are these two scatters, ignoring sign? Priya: 1.61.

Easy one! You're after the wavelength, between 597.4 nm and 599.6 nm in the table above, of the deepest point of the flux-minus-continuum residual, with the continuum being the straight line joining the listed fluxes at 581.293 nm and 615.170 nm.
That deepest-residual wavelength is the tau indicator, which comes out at 598.405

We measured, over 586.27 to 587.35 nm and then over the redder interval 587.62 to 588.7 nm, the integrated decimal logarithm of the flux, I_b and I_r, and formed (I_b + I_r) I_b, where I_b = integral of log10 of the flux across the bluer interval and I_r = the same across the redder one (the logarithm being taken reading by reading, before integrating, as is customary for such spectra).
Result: 3.66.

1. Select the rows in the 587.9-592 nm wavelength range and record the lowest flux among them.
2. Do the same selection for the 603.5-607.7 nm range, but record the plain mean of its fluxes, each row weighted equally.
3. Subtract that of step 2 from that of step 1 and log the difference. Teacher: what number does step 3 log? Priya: -3.52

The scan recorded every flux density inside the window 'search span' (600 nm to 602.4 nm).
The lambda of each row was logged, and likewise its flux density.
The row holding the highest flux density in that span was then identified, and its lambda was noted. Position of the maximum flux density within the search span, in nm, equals 600.061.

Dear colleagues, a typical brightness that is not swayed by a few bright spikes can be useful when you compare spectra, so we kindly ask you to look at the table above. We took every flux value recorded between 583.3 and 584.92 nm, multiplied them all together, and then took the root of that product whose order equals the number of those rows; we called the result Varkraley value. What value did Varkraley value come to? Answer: 17.79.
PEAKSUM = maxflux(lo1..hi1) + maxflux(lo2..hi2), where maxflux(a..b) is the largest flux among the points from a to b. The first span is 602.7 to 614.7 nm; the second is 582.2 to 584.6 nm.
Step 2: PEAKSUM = 40.4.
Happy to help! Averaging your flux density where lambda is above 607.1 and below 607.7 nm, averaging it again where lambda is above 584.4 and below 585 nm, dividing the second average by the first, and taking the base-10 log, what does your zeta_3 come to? -0.010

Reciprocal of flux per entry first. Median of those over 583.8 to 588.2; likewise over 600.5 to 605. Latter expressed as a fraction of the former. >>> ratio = 1.01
